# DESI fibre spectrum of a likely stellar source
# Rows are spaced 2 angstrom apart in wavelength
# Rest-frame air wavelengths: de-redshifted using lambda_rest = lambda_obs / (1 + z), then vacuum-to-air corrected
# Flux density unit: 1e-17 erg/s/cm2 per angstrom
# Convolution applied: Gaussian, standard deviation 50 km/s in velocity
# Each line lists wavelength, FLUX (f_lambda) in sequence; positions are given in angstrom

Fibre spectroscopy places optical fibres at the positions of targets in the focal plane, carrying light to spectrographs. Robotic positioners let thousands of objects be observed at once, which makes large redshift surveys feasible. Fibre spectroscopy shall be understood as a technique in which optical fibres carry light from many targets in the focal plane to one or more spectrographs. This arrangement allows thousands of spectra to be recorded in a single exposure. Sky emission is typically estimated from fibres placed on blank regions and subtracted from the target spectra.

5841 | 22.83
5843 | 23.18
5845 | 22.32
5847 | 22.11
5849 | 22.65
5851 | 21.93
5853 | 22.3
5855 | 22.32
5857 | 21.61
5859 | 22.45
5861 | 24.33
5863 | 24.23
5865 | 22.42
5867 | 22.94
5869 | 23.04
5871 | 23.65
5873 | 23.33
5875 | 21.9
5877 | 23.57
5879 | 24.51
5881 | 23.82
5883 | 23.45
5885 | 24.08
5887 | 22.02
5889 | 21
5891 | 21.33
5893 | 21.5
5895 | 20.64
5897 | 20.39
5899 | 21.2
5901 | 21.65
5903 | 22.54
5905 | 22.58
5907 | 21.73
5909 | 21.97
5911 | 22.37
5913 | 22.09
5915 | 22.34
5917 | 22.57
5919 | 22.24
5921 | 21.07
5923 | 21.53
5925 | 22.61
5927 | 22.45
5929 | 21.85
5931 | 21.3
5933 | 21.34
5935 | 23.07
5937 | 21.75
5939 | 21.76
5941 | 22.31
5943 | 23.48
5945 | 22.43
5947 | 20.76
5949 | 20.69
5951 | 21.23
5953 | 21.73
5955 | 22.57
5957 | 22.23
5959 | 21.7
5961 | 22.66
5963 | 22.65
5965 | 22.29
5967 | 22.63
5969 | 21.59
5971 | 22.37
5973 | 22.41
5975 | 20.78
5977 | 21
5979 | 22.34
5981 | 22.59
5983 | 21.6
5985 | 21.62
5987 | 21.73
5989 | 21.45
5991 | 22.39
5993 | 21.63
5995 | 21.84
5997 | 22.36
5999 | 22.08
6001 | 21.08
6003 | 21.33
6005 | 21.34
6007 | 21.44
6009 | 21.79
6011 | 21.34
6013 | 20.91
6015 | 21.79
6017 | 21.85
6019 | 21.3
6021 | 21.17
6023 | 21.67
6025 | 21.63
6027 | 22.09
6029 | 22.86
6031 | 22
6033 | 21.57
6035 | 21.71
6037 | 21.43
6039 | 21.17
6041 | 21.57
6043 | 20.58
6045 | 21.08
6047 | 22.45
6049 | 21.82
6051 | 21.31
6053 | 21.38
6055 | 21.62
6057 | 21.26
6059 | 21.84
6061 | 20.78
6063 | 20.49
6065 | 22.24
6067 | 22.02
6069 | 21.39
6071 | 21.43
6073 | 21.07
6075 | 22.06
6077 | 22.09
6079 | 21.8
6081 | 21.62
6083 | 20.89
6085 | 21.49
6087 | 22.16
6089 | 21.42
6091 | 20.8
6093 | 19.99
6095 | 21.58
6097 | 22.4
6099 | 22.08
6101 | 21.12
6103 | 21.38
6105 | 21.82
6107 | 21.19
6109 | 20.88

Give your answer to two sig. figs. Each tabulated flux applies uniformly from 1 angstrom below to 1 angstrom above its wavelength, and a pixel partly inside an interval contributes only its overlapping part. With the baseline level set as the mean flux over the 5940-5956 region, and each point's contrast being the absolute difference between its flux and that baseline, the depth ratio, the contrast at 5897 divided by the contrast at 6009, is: 14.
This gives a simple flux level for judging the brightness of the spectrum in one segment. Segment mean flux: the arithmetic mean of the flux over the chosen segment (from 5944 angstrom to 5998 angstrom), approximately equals 21.9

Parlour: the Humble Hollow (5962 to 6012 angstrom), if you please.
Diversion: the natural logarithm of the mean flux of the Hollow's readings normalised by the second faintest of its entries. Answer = 0.039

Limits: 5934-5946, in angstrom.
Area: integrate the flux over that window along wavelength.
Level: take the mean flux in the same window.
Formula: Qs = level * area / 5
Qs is 1211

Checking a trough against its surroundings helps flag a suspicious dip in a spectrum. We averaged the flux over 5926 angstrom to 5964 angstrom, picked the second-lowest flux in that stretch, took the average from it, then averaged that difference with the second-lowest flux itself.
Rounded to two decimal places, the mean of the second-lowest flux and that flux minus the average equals 9.76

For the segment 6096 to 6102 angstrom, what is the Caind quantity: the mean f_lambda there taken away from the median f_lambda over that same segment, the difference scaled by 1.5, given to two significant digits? 0.32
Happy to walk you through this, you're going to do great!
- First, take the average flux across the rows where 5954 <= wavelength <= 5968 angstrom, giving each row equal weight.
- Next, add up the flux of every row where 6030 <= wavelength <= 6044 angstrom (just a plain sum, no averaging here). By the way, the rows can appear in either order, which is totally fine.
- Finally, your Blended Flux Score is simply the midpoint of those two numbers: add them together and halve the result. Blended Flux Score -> 86.21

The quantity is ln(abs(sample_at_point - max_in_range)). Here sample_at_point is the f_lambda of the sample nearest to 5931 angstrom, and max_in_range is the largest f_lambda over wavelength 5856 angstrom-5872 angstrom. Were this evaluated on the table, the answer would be 1.1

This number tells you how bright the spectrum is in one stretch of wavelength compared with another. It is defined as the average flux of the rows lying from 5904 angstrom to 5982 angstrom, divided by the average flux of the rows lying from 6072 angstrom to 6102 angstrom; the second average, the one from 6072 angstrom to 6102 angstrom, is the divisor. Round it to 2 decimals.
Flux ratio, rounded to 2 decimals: 1.02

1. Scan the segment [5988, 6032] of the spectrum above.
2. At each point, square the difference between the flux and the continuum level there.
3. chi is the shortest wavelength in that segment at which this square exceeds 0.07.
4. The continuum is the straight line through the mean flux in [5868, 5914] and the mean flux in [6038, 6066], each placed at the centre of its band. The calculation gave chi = 5989 angstrom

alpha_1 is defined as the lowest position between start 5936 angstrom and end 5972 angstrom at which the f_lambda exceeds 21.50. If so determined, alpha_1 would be 5937 angstrom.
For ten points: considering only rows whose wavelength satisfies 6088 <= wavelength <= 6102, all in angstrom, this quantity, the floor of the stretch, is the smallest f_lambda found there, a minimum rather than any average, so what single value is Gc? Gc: 19.99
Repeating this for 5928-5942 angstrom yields 21.3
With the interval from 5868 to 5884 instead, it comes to 21.9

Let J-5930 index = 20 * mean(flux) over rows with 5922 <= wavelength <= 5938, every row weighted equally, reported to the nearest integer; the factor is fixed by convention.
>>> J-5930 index 440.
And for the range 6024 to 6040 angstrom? 436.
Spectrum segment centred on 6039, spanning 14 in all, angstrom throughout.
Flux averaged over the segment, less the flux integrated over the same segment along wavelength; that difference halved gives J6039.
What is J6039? -138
